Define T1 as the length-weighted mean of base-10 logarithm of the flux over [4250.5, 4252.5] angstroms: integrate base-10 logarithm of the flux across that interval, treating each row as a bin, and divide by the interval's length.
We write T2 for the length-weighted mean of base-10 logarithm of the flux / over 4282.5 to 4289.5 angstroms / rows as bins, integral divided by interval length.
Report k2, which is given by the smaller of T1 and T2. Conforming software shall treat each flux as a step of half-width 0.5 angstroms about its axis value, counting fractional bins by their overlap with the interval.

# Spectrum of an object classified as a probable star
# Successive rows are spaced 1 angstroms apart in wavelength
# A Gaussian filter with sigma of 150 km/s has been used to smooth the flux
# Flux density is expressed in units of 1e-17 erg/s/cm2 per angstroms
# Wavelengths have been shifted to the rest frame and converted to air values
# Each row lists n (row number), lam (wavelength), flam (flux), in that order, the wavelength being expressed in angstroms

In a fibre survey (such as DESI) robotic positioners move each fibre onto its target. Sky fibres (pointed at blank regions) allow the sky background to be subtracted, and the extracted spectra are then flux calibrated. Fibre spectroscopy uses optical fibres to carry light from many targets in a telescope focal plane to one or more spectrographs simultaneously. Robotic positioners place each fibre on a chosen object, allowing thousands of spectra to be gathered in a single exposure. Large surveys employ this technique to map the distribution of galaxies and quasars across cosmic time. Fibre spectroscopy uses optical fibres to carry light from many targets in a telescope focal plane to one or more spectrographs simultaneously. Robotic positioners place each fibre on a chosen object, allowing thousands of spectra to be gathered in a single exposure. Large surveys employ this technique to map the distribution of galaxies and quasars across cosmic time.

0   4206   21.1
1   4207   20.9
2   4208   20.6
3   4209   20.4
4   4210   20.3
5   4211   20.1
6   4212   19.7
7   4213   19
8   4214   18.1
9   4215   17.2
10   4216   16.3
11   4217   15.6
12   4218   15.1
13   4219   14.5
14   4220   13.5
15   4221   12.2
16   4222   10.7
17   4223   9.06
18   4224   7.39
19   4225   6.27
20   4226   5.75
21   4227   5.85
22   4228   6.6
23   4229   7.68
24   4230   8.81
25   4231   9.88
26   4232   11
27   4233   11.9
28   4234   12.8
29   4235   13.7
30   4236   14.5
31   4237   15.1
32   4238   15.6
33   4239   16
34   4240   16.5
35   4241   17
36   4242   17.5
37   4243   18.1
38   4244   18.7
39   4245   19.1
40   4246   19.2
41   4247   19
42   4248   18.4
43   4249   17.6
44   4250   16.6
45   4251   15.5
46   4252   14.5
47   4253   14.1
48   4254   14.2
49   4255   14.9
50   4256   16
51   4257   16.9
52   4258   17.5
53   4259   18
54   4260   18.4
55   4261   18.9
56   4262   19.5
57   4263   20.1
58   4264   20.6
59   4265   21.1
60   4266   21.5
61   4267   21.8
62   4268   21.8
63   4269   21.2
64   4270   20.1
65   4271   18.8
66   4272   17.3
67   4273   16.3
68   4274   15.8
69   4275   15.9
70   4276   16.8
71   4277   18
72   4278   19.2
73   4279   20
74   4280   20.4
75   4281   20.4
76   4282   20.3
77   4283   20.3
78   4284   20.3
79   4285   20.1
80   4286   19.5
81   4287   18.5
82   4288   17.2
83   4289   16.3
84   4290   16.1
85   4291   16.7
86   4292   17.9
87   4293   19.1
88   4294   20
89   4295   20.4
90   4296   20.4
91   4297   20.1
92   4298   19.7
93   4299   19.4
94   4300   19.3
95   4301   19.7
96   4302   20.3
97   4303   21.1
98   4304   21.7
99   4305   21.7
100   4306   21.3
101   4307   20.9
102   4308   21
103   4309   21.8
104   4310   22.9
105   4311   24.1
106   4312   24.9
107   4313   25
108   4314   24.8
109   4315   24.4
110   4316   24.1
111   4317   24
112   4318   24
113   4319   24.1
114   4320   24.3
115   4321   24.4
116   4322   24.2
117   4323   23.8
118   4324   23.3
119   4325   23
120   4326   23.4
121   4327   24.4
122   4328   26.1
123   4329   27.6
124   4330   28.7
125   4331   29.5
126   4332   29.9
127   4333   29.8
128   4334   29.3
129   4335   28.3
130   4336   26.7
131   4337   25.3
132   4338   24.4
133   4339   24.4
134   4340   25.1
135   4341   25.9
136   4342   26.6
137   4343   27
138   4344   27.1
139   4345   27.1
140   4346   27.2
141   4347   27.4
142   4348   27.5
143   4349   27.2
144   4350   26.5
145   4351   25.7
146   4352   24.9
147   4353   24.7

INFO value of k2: 1.18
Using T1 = 1.18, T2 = 1.27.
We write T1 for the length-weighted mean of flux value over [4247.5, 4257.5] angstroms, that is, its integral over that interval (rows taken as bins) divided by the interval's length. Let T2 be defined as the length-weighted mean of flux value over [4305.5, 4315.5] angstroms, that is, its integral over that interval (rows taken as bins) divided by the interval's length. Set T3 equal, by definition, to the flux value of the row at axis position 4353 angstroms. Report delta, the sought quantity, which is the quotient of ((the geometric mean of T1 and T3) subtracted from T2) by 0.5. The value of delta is 7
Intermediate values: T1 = 16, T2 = 23.1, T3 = 24.7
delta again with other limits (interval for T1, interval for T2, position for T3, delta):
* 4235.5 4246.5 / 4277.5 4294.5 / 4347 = -5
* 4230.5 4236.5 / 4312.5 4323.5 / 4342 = 12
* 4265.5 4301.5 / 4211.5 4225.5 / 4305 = -13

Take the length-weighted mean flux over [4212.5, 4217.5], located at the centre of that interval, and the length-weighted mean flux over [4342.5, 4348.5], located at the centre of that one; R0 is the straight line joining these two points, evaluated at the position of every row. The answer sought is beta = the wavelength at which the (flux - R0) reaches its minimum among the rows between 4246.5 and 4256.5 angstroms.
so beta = 4253 angstroms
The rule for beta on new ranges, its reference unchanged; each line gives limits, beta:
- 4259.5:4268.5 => 4260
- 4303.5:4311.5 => 4307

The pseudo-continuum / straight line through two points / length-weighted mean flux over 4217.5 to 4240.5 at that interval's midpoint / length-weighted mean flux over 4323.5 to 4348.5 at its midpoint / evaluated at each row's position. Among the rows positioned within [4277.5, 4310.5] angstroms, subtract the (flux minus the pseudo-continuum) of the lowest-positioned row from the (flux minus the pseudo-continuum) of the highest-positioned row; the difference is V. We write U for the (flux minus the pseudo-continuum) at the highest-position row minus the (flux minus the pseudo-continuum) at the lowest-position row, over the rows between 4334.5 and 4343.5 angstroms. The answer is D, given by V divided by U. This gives 0.4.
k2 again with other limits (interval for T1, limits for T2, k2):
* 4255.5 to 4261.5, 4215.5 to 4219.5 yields 1.19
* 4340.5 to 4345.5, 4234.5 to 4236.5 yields 1.15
